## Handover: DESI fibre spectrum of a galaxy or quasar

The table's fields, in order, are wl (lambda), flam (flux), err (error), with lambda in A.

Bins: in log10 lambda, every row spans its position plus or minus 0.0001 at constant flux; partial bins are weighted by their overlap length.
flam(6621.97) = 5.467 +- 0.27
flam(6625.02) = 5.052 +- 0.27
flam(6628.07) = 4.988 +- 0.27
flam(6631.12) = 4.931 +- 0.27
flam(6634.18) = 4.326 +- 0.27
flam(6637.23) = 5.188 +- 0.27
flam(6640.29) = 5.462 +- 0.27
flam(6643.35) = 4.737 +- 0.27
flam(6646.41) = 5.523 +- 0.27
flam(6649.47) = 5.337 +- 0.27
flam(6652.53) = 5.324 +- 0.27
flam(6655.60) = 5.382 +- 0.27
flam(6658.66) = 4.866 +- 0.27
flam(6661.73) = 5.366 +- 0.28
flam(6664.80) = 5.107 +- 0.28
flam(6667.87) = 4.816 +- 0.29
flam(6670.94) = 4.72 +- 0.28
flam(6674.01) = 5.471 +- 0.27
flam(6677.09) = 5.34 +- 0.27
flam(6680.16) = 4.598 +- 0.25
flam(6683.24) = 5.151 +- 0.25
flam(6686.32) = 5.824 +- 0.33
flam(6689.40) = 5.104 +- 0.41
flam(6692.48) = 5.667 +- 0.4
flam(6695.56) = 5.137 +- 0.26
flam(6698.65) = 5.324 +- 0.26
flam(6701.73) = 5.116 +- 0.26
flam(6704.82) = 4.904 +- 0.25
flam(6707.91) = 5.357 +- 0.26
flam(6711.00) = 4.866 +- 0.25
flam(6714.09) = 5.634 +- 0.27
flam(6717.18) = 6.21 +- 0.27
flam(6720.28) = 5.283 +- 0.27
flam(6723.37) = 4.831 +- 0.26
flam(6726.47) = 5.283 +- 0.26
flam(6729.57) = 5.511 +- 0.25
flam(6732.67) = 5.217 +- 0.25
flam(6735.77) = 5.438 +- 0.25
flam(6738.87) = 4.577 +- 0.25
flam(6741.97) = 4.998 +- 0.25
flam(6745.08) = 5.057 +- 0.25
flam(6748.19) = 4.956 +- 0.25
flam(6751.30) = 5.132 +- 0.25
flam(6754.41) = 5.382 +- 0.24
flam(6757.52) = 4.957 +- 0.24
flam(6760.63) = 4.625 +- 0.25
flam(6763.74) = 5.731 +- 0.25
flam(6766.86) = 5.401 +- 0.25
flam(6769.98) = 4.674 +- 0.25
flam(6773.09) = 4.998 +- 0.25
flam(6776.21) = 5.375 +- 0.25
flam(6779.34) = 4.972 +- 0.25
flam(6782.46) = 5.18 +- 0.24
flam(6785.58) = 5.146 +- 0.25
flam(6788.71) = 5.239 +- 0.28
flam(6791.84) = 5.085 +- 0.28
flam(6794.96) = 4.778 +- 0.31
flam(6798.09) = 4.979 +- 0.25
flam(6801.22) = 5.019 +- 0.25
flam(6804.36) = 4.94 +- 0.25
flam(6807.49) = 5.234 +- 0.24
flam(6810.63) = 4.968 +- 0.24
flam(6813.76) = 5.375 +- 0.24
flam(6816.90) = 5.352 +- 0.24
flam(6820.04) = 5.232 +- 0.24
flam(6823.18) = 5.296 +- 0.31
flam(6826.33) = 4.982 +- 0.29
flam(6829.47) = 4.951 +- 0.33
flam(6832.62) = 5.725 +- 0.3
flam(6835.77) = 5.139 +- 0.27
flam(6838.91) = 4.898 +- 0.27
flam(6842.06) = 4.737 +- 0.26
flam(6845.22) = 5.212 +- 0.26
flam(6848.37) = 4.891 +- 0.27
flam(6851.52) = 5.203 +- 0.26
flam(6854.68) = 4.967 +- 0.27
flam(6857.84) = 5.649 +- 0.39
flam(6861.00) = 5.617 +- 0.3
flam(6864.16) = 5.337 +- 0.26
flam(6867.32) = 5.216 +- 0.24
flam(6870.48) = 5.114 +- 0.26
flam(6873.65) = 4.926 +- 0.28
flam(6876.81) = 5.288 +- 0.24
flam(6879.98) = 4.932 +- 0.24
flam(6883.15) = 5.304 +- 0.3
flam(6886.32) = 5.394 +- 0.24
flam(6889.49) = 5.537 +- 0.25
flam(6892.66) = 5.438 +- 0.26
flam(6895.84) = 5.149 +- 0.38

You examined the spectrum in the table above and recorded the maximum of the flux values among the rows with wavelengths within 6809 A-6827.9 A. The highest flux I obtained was 5.375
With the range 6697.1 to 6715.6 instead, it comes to 5.634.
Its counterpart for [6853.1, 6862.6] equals 5.649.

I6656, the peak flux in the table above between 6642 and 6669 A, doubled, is 11.0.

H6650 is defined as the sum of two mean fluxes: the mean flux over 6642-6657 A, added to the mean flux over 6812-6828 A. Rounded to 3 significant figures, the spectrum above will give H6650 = 10.5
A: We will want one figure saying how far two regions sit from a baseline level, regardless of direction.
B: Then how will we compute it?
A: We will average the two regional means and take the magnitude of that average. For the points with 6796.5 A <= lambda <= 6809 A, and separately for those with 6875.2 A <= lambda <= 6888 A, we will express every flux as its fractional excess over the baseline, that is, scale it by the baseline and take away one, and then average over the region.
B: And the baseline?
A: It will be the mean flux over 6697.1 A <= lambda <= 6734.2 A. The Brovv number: 0.030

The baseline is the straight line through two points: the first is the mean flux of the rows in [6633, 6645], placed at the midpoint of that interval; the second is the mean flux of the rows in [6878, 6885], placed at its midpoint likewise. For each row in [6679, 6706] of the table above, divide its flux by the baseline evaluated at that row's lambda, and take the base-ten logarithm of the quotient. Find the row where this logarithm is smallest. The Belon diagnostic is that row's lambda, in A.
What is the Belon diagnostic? 6680.16 A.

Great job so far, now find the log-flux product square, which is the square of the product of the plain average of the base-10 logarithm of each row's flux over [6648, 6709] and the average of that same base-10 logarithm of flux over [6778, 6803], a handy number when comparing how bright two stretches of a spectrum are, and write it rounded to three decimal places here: 0.253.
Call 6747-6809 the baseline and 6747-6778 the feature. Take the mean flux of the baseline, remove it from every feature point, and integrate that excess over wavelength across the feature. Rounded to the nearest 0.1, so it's 1.0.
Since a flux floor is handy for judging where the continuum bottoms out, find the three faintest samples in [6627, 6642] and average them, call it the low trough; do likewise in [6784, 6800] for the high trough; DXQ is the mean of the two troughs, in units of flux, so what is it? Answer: 4.85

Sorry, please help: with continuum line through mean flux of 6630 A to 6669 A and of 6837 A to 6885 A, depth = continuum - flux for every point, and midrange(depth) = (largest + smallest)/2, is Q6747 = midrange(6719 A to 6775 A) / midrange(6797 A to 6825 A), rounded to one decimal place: 1.6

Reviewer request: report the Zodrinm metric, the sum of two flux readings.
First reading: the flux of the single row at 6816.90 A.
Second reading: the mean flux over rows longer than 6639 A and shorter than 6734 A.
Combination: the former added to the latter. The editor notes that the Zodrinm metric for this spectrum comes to 10.6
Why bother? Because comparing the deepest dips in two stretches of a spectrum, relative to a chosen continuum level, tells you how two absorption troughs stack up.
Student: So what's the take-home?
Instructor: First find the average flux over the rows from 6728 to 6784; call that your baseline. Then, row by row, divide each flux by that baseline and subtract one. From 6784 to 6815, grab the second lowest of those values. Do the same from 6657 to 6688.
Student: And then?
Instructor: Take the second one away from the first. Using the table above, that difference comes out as 0.043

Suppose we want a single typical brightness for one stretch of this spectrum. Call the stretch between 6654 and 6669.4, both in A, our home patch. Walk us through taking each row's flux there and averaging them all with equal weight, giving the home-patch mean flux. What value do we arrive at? 5.11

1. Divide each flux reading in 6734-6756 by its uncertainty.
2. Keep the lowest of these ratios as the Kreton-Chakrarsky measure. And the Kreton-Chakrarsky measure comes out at 18.3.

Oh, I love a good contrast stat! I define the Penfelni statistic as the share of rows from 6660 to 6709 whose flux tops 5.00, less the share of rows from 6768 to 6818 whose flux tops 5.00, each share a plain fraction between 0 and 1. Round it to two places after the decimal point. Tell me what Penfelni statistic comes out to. 0.19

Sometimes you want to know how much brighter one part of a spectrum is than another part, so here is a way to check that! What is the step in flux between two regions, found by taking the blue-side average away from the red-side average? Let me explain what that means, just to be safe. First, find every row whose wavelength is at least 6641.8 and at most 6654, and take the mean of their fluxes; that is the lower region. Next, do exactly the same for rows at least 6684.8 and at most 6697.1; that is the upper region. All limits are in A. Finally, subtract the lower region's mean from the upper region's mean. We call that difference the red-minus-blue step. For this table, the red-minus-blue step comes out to 0.20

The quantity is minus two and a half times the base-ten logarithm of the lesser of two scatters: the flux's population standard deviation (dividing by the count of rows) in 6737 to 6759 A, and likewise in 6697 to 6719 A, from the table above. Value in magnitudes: 1.6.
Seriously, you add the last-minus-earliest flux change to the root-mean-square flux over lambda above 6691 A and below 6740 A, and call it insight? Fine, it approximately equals 4.20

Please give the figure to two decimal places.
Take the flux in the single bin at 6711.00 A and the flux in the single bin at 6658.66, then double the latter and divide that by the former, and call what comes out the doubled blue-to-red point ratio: 2.00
